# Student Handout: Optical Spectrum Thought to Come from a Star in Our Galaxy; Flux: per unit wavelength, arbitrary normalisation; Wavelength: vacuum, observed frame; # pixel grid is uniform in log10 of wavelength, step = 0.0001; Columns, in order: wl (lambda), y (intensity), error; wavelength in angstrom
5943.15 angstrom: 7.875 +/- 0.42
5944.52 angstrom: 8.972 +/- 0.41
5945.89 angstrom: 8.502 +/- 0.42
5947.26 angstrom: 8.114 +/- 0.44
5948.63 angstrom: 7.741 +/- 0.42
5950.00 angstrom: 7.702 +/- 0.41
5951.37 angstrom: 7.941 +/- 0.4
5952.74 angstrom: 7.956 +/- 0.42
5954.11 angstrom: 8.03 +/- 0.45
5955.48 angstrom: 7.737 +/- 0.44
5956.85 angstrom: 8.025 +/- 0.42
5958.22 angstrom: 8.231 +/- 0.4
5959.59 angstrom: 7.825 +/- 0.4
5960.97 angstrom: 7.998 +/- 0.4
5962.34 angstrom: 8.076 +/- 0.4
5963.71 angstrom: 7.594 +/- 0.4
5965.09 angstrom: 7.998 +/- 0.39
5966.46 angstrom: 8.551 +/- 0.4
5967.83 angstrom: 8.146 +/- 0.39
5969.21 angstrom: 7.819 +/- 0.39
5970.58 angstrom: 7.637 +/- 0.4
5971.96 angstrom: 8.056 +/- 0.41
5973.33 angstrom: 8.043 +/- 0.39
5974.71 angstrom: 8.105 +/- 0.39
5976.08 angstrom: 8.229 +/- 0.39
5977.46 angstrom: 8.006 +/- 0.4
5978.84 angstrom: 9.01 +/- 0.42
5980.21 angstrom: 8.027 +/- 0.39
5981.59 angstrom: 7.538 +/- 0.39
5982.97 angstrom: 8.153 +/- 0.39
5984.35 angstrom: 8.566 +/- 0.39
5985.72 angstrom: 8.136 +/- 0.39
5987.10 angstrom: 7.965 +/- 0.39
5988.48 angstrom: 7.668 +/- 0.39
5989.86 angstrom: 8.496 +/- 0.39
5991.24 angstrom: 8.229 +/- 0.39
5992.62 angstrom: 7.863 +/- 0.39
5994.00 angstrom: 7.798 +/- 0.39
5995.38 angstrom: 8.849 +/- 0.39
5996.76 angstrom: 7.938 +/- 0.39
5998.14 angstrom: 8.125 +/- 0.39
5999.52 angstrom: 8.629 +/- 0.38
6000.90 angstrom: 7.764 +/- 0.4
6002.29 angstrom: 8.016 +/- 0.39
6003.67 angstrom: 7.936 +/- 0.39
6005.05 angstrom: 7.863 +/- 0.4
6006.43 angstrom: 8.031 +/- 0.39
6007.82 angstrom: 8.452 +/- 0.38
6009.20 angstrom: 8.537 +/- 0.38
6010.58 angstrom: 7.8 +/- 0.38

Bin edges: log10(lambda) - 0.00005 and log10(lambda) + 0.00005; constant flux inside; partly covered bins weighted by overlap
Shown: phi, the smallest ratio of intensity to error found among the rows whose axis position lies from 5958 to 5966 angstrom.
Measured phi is 19.0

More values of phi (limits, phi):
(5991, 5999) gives 20.0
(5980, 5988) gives 19.3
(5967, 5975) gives 19.1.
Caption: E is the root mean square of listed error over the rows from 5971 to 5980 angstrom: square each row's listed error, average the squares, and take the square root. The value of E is 0.400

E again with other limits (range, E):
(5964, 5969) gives 0.393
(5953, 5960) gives 0.422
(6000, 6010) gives 0.390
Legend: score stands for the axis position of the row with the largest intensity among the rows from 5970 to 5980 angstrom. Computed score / 5978.84 angstrom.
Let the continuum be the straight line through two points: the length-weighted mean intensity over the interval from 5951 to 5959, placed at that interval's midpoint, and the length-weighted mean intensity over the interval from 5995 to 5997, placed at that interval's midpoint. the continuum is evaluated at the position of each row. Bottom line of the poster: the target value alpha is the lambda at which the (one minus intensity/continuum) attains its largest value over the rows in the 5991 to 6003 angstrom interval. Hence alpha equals 6000.90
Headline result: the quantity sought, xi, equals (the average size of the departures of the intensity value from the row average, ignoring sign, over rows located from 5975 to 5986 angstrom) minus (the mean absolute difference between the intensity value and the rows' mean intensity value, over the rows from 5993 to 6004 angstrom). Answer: -0.01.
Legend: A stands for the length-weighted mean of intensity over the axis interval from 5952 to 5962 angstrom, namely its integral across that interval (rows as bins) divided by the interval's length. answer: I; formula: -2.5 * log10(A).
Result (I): -2.25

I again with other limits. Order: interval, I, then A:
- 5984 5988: -2.28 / 8.17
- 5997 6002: -2.28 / 8.13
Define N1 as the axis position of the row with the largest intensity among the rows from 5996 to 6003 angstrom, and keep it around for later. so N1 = 5999.52 angstrom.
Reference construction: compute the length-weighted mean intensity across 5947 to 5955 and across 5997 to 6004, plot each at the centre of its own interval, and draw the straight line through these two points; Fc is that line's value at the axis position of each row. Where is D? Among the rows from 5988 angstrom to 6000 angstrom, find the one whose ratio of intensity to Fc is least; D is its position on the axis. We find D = 5988.48 angstrom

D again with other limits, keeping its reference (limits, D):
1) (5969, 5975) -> 5970.58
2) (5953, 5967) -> 5963.71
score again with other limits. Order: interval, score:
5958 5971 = 5966.46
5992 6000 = 5995.38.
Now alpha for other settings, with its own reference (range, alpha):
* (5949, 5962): 5955.48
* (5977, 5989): 5981.59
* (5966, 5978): 5970.58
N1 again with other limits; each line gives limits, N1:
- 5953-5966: 5958.22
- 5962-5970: 5966.46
